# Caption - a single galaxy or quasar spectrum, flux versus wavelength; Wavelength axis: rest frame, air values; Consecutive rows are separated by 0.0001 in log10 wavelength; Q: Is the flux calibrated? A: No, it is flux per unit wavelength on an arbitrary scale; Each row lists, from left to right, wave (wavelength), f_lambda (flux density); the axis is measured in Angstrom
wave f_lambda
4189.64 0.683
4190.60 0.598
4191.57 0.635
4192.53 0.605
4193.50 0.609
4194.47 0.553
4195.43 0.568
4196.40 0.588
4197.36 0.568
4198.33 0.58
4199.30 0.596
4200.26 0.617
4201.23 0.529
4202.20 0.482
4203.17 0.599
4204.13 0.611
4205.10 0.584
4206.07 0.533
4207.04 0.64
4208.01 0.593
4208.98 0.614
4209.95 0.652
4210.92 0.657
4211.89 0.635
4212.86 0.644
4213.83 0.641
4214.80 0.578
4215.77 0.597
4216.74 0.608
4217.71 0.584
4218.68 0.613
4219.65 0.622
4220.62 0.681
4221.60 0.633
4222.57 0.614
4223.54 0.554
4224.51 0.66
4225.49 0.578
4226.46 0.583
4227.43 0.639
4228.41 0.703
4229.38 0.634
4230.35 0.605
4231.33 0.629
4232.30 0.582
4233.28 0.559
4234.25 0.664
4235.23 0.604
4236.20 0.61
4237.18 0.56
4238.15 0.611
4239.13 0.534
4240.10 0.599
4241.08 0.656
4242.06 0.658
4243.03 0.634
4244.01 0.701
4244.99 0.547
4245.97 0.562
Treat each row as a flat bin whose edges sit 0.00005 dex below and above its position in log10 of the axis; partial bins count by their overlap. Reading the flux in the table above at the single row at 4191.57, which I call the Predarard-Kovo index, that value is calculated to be 0.635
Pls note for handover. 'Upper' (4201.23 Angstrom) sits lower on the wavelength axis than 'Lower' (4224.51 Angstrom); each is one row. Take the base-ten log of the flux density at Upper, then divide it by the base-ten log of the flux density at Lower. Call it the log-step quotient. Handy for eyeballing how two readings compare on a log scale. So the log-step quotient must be 1.5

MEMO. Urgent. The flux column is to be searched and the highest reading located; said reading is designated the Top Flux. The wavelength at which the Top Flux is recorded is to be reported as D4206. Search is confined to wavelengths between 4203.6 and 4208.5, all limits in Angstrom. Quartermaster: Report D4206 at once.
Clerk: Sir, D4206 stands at 4207.04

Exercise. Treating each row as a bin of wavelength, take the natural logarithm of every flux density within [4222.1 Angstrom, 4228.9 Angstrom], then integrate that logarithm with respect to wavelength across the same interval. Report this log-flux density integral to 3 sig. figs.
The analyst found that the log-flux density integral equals -3.29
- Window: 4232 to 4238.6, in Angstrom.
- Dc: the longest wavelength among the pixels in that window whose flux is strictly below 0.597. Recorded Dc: 4237.18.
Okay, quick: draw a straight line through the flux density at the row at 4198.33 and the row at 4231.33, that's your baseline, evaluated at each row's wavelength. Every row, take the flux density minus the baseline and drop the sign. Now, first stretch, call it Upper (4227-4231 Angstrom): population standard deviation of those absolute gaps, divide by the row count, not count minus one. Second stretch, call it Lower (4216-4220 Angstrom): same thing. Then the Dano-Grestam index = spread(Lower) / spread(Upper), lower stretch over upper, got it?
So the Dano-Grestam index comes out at 0.34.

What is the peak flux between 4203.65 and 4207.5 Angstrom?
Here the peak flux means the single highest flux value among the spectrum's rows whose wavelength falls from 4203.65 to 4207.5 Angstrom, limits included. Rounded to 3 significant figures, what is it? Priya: 0.640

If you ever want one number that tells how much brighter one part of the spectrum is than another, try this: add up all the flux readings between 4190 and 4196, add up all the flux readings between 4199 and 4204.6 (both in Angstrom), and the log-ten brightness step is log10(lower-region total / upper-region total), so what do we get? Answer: 0.017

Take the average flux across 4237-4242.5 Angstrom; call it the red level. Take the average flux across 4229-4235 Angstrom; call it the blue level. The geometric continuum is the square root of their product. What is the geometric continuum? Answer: 0.608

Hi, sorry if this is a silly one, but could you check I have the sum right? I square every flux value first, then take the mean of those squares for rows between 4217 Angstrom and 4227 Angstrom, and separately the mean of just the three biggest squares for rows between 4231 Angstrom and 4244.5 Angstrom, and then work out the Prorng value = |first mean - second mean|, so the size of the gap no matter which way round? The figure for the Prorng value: 0.079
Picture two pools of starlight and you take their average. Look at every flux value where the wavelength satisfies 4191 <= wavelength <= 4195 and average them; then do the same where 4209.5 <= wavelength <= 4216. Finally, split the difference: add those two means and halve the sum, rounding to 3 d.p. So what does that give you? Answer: 0.615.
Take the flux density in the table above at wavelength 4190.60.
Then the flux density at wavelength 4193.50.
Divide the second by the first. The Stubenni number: 1.02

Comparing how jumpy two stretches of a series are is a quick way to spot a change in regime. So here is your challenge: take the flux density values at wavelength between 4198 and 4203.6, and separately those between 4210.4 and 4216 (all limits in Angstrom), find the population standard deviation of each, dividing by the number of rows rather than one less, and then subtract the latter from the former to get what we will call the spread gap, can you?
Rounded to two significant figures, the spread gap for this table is 0.019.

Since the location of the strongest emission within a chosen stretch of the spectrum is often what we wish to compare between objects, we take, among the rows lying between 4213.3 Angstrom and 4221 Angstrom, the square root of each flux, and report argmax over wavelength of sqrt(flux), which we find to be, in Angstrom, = 4220.62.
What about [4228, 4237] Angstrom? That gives 4228.41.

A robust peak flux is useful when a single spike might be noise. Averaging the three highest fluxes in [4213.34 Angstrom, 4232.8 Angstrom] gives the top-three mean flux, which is 0.68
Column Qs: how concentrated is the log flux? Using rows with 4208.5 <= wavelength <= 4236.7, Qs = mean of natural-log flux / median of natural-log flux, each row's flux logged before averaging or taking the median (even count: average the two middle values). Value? 0.98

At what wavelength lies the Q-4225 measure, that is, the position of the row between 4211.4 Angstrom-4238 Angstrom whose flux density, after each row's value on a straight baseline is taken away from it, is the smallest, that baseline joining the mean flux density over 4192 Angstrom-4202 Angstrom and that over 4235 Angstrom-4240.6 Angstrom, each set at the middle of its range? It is 4223.54 Angstrom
